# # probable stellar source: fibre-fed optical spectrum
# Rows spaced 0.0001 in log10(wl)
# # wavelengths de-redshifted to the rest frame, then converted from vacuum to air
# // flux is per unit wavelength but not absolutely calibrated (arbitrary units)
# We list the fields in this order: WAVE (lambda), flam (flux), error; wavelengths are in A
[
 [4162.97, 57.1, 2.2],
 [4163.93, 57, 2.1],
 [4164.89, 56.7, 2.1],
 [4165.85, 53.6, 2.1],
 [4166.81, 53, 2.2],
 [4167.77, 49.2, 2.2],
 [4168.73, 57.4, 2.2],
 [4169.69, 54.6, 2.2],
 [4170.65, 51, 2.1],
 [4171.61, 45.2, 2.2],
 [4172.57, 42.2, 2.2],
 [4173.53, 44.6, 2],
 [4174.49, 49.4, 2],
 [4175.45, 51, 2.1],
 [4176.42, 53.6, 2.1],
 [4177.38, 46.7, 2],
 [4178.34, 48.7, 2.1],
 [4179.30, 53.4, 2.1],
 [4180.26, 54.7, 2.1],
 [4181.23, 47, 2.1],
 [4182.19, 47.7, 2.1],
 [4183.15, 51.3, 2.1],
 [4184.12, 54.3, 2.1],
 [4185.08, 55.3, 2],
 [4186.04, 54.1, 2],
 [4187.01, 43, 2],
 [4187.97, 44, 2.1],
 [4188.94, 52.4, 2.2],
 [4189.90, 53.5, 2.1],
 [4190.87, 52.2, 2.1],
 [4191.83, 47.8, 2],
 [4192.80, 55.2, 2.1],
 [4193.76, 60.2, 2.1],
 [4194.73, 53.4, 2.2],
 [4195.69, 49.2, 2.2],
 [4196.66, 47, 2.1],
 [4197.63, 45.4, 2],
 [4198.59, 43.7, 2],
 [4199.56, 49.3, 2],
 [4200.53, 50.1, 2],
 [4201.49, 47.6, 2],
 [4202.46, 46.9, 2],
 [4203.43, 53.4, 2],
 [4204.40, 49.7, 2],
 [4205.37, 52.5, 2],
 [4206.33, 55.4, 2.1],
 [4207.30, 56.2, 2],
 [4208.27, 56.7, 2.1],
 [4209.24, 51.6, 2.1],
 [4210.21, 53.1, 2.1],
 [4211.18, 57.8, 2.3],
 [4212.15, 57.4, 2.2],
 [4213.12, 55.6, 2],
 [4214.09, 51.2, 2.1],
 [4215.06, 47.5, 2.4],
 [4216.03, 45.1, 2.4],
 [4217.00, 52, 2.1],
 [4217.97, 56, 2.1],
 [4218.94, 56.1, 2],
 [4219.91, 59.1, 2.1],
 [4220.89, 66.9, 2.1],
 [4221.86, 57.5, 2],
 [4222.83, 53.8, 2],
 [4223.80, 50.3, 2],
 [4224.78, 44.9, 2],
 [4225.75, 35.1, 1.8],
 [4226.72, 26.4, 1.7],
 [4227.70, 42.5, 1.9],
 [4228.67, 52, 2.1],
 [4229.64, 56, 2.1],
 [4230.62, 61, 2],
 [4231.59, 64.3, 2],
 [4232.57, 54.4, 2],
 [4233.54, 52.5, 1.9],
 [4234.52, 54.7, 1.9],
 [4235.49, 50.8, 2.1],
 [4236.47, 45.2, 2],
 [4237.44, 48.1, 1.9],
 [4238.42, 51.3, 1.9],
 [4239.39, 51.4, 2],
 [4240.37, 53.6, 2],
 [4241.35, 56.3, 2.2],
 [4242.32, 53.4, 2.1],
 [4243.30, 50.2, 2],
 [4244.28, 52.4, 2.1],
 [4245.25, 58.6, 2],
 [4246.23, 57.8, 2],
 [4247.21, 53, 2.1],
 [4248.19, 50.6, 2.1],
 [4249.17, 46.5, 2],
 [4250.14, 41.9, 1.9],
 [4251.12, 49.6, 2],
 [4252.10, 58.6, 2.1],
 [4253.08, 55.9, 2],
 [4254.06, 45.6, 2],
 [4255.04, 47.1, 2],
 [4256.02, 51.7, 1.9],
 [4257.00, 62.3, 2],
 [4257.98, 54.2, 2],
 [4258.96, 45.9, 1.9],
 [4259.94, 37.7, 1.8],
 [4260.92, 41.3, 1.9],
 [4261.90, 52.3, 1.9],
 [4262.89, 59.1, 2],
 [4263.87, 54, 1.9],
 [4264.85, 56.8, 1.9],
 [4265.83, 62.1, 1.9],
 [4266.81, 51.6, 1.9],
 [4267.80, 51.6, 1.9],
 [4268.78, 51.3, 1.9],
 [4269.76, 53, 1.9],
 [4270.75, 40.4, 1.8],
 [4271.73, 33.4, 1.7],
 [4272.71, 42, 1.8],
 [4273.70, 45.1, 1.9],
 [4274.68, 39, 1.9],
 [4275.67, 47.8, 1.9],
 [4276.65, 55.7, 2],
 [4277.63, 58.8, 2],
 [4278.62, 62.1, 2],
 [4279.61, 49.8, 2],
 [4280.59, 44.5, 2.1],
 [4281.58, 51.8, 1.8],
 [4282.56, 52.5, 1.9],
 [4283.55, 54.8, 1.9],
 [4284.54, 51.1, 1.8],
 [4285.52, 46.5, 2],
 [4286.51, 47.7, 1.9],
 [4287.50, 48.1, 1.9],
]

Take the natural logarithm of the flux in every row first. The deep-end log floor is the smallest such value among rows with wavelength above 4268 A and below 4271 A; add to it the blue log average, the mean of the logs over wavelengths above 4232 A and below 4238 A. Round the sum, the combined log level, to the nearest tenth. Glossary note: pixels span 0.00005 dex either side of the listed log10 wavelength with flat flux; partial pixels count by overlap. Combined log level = 7.6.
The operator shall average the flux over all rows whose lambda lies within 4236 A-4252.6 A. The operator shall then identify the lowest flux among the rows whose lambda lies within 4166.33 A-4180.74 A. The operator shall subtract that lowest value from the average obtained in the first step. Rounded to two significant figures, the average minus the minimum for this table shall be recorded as 9.5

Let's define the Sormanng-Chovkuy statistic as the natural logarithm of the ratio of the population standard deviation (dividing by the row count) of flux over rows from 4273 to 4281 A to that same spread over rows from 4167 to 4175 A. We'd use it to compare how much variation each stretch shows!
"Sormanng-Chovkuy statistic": 0.4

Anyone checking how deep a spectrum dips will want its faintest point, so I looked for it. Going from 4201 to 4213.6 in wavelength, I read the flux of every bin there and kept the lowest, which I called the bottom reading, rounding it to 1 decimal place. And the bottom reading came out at 46.9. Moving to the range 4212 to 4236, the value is 26.4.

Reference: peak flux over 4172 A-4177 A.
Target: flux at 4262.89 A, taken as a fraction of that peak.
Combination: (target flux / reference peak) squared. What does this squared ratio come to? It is 1.22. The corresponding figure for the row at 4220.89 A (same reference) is 1.56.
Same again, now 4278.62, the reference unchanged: 1.34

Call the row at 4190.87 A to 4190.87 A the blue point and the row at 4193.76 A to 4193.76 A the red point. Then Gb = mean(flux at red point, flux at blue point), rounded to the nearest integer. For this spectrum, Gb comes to 56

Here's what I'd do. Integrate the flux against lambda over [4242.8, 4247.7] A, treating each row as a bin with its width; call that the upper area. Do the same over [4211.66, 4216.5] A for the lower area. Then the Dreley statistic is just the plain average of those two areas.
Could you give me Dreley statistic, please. 258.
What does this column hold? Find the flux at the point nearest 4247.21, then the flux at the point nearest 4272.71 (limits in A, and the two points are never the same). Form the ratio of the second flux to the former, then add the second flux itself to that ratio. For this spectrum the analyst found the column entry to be 43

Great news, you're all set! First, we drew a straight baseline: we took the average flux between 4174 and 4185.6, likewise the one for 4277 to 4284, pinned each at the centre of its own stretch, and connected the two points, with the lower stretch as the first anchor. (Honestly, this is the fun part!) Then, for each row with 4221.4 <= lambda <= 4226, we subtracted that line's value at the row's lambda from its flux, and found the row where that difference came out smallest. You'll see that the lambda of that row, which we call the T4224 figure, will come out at 4225.75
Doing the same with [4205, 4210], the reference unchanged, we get 4209.24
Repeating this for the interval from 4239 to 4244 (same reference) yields 4243.30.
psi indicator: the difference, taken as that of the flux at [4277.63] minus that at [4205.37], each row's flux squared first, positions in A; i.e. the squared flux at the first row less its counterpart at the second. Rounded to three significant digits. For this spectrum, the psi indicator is 701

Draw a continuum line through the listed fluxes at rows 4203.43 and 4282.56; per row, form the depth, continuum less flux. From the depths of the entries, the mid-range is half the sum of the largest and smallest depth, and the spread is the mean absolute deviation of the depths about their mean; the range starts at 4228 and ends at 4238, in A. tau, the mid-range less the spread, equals -6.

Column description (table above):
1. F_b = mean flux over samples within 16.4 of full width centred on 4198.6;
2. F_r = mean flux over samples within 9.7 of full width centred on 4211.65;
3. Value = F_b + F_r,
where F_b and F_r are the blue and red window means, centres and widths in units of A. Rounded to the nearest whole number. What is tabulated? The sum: 104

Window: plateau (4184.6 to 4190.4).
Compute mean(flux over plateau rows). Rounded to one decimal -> 50.4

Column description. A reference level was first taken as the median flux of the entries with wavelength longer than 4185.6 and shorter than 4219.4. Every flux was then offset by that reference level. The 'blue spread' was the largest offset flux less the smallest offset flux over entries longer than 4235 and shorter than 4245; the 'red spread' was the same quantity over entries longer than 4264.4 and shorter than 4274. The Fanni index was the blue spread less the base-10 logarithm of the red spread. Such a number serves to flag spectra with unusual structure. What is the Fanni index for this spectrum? 10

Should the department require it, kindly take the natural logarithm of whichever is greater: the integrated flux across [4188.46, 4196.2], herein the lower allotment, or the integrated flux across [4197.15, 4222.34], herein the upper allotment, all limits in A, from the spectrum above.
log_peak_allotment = 7.19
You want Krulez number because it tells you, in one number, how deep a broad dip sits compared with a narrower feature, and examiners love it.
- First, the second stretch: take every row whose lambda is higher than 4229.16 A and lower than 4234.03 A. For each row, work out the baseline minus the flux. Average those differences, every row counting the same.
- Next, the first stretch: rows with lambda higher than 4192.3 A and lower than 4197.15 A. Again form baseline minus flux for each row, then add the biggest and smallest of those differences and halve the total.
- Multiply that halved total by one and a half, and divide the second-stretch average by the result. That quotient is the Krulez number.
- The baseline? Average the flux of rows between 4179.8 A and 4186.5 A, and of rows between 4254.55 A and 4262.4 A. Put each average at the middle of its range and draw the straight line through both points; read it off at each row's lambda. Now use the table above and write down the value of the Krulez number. 2.5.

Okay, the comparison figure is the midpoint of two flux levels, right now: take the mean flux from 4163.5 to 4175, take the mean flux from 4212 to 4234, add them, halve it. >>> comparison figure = 51.6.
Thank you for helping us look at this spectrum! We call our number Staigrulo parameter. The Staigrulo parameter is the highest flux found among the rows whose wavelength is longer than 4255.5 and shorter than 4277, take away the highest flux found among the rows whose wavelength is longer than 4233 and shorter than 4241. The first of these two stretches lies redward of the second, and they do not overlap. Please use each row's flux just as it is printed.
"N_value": 7.6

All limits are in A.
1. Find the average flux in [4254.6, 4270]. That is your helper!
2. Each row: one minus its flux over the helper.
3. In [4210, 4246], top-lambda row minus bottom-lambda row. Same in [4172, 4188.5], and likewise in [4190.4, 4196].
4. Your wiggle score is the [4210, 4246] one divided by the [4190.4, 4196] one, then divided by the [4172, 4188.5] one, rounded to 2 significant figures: 53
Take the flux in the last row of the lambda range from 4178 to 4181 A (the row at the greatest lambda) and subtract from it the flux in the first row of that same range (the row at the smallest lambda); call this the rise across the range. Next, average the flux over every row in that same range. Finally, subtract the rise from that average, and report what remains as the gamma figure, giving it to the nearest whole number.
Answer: 46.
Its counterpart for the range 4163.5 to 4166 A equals 59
